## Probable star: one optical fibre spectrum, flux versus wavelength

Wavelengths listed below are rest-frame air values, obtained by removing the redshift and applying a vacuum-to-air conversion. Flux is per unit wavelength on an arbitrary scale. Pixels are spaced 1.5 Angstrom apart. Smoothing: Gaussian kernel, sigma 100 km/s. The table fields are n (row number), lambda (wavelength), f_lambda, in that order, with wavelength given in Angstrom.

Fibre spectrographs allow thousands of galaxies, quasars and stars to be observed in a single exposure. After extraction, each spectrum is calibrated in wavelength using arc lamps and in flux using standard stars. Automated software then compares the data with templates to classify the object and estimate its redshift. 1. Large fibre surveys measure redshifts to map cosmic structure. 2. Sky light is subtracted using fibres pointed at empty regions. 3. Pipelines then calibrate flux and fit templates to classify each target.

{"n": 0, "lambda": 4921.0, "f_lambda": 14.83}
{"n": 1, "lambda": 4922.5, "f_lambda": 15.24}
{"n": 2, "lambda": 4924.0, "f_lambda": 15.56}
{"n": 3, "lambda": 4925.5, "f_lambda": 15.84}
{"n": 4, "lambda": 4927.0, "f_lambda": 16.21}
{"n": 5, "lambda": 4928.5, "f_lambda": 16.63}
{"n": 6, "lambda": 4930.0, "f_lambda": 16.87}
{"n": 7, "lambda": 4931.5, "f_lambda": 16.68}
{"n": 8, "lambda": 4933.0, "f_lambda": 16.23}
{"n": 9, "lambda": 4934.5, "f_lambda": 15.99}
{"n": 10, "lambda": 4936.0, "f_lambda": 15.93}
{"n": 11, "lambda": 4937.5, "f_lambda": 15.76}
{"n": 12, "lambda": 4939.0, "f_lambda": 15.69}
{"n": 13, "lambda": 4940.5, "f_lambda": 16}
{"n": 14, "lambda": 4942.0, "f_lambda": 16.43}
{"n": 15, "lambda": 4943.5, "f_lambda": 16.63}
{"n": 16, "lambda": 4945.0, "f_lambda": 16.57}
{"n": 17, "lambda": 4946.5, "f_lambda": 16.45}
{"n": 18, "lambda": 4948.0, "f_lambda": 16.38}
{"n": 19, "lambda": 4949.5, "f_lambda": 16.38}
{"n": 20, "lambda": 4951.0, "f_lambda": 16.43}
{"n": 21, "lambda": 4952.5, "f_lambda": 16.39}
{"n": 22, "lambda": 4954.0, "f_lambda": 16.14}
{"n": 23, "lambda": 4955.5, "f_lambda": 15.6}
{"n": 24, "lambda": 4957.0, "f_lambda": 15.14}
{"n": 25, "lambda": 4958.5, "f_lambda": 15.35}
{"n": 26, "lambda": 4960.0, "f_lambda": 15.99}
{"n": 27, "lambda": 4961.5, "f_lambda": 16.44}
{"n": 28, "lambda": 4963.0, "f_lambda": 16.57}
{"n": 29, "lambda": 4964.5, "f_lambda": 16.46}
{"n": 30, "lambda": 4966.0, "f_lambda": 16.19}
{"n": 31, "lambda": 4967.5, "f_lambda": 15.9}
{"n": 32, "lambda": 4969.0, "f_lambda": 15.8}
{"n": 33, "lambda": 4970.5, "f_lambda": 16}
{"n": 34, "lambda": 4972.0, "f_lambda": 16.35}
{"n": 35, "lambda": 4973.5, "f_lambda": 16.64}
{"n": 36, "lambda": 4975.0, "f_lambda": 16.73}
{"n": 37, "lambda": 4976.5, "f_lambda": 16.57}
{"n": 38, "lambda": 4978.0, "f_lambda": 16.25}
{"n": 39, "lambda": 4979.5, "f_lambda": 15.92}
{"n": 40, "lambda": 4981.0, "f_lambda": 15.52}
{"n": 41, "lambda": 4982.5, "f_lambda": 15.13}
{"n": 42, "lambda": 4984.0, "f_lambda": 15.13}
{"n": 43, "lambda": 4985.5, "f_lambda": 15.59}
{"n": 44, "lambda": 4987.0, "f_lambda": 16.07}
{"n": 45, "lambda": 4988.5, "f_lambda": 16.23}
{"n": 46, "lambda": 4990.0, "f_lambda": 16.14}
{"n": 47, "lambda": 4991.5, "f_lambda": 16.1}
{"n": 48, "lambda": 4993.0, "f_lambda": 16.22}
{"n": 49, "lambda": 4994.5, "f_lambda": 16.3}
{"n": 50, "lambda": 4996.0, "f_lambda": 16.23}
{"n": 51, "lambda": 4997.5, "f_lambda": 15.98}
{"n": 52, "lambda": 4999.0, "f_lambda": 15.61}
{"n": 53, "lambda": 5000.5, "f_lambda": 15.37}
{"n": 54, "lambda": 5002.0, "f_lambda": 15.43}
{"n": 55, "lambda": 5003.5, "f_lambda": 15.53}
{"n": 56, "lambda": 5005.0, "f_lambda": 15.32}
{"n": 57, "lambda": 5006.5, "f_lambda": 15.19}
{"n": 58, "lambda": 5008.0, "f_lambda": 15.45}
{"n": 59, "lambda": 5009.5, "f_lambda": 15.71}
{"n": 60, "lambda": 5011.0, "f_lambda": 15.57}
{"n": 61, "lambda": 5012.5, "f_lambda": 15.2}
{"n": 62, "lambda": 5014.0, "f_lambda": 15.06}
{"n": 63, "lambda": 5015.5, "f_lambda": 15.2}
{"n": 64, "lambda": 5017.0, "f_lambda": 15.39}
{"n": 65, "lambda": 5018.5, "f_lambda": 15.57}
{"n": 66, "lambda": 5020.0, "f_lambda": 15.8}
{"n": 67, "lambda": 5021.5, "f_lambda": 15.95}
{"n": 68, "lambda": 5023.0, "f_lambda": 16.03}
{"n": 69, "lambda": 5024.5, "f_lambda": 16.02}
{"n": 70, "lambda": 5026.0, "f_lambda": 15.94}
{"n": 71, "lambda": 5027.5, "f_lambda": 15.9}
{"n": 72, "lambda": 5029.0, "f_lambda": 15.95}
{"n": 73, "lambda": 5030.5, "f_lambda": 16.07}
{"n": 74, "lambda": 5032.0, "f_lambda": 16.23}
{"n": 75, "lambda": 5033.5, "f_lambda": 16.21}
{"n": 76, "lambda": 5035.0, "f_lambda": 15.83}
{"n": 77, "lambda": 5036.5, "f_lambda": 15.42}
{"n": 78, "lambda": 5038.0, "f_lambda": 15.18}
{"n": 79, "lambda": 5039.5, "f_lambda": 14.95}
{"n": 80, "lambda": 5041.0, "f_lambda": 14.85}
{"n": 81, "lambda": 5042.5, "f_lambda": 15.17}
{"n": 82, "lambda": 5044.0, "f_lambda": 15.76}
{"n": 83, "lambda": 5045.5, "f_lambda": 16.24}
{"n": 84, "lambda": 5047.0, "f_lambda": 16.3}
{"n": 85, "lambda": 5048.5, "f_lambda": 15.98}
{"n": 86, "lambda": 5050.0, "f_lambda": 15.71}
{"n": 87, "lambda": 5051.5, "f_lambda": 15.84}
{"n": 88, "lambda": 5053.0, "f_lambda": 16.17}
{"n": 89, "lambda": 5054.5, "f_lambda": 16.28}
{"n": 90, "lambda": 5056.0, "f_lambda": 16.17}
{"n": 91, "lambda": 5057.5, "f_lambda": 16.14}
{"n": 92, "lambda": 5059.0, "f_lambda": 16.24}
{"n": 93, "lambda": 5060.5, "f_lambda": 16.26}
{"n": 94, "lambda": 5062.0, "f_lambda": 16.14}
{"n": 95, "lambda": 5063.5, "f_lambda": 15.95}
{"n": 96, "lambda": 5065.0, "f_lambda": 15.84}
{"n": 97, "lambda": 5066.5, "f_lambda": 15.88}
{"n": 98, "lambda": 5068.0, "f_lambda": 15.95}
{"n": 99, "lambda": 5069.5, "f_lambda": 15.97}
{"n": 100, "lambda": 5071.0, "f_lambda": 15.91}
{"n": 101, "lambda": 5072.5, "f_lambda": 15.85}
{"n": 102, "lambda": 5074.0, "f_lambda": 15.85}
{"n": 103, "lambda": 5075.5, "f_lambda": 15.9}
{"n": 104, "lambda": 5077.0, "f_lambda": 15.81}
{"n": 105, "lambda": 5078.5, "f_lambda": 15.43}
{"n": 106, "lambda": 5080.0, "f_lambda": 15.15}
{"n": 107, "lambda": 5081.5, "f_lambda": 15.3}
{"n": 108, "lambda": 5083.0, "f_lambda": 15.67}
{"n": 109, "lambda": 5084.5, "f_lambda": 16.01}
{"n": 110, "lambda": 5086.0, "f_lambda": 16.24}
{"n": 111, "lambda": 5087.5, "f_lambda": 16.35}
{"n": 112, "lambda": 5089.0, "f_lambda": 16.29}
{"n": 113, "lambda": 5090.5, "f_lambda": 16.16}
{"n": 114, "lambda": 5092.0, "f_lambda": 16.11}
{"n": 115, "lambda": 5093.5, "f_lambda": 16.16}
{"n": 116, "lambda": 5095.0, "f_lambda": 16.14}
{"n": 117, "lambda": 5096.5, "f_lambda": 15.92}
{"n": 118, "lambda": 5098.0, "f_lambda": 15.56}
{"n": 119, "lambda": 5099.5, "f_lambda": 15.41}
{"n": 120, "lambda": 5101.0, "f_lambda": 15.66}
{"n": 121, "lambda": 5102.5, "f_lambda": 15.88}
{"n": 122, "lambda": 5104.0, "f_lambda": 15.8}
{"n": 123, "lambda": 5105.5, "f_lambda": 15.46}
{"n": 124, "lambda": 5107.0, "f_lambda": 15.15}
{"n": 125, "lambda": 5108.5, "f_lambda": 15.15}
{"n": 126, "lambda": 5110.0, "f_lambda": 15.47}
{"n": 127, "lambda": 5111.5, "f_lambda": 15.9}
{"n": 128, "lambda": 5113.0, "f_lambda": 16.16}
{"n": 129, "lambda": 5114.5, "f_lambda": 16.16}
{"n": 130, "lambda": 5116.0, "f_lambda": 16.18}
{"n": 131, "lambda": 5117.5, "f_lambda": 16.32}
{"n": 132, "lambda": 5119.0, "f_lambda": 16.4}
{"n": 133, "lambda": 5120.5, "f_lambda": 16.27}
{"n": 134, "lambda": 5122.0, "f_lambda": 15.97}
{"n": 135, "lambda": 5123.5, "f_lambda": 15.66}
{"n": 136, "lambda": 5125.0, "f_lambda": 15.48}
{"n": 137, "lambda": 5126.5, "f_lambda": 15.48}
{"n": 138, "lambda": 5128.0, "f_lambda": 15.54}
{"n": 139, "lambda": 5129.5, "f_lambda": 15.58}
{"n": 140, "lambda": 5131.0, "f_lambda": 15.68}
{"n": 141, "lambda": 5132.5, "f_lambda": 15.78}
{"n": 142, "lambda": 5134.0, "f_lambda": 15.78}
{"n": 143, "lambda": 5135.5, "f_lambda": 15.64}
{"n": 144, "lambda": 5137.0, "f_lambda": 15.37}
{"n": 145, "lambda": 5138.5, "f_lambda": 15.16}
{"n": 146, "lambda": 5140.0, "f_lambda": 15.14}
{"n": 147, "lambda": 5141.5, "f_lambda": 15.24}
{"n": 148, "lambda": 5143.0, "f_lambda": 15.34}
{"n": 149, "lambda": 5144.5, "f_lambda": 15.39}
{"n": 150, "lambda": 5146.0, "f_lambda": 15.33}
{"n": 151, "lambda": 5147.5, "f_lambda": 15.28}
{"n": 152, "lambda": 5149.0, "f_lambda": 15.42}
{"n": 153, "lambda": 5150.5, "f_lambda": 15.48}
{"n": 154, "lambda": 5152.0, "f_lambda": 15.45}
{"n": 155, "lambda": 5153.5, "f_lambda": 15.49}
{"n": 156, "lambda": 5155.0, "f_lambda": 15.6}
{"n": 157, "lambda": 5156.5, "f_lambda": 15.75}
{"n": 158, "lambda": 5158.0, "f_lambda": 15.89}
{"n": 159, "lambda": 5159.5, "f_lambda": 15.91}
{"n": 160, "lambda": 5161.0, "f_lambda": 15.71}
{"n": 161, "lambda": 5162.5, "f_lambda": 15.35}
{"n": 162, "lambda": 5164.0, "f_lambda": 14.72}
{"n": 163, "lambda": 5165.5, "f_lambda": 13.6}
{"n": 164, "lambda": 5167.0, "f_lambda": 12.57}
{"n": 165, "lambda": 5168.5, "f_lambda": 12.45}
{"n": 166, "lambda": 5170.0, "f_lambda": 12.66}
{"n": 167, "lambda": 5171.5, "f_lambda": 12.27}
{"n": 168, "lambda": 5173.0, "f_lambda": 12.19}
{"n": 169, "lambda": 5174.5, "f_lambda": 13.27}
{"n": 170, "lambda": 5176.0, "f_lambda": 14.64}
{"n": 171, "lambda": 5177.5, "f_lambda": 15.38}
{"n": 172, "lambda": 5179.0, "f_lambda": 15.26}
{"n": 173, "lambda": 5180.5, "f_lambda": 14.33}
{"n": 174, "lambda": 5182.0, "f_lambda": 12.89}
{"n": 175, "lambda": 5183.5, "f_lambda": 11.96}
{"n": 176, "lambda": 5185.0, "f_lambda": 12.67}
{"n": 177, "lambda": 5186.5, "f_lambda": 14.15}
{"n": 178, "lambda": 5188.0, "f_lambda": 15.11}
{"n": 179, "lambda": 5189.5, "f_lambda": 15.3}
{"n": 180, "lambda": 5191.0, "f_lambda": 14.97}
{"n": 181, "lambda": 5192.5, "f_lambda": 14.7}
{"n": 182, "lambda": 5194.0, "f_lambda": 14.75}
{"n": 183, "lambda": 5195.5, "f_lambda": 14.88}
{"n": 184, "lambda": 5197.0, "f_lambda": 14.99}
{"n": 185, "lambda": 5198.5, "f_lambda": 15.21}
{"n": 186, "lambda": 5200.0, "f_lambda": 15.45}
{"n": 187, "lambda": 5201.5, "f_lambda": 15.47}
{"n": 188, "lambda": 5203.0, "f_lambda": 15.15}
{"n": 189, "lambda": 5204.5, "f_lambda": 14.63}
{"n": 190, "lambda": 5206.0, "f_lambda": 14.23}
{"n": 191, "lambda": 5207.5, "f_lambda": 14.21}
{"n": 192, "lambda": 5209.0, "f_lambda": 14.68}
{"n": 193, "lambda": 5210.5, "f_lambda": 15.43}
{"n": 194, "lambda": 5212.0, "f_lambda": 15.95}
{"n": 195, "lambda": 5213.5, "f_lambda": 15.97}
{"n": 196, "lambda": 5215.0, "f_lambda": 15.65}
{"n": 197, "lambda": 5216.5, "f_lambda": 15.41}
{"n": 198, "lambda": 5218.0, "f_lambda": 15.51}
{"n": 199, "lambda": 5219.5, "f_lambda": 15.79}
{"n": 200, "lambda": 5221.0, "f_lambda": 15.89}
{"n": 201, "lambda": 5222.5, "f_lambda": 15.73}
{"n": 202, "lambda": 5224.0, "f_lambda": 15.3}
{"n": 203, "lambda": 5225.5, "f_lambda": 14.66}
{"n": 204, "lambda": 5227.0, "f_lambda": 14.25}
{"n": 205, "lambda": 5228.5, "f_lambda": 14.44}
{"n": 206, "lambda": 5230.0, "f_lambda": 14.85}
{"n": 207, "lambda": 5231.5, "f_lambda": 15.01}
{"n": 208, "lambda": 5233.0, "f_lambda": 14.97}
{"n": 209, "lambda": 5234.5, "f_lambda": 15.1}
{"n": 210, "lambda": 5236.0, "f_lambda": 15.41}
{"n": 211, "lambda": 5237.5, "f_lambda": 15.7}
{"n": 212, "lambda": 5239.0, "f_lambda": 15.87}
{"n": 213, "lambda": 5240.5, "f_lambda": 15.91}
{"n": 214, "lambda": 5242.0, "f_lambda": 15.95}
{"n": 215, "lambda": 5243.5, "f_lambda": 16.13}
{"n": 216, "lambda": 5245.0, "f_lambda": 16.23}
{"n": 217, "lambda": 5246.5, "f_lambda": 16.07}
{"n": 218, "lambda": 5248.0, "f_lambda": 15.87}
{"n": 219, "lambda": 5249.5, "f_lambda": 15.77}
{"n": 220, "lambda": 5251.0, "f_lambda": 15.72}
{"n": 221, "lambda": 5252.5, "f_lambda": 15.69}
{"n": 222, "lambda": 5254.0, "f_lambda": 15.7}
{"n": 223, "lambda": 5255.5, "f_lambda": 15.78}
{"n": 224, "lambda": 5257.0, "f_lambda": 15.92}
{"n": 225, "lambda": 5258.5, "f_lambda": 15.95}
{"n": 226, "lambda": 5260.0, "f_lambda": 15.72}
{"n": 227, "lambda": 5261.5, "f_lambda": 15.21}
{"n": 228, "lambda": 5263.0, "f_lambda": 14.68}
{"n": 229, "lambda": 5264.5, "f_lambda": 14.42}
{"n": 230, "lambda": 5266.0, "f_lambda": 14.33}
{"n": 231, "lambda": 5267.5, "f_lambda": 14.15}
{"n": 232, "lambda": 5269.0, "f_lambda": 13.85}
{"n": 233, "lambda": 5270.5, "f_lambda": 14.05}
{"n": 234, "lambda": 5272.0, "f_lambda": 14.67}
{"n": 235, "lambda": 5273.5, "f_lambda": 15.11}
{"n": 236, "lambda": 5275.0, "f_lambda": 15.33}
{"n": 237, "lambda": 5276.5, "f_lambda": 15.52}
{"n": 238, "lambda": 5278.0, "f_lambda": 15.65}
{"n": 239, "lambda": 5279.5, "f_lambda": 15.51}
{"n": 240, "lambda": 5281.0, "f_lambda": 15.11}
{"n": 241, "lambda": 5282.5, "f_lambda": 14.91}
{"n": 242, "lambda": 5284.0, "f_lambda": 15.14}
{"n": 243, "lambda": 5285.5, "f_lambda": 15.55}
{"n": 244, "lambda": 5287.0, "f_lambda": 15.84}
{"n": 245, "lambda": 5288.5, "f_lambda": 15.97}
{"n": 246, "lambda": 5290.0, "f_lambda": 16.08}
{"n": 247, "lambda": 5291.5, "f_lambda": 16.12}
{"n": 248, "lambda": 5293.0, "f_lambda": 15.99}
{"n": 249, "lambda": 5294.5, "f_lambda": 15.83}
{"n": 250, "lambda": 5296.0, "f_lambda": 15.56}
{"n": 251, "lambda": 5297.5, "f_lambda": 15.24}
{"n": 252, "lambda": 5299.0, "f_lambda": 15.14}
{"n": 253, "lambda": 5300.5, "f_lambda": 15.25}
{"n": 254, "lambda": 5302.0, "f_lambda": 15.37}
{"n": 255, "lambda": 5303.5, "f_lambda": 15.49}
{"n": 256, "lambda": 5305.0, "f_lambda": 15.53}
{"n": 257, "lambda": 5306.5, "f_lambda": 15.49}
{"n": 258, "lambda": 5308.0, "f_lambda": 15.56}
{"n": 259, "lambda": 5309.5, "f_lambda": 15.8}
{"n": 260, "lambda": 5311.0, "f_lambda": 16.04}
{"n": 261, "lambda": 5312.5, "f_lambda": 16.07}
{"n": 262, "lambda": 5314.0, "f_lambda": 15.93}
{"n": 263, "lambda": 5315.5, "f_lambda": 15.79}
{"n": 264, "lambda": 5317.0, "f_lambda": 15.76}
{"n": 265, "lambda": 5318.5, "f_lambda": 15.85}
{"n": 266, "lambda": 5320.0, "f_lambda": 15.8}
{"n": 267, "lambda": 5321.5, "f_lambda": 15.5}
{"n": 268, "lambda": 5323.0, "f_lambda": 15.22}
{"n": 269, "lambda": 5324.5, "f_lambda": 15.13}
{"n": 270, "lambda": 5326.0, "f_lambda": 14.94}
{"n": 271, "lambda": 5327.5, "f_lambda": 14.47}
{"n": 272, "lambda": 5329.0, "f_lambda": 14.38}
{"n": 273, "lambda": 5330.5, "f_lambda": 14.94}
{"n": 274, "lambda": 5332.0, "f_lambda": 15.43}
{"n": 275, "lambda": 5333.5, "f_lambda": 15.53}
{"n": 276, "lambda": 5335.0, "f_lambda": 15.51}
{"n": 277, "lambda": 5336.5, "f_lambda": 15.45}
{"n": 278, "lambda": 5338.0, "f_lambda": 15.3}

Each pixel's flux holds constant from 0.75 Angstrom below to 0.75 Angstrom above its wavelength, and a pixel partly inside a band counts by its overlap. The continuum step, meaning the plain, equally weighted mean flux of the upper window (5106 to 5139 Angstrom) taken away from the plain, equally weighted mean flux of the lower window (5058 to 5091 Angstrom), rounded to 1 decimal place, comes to 0.2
